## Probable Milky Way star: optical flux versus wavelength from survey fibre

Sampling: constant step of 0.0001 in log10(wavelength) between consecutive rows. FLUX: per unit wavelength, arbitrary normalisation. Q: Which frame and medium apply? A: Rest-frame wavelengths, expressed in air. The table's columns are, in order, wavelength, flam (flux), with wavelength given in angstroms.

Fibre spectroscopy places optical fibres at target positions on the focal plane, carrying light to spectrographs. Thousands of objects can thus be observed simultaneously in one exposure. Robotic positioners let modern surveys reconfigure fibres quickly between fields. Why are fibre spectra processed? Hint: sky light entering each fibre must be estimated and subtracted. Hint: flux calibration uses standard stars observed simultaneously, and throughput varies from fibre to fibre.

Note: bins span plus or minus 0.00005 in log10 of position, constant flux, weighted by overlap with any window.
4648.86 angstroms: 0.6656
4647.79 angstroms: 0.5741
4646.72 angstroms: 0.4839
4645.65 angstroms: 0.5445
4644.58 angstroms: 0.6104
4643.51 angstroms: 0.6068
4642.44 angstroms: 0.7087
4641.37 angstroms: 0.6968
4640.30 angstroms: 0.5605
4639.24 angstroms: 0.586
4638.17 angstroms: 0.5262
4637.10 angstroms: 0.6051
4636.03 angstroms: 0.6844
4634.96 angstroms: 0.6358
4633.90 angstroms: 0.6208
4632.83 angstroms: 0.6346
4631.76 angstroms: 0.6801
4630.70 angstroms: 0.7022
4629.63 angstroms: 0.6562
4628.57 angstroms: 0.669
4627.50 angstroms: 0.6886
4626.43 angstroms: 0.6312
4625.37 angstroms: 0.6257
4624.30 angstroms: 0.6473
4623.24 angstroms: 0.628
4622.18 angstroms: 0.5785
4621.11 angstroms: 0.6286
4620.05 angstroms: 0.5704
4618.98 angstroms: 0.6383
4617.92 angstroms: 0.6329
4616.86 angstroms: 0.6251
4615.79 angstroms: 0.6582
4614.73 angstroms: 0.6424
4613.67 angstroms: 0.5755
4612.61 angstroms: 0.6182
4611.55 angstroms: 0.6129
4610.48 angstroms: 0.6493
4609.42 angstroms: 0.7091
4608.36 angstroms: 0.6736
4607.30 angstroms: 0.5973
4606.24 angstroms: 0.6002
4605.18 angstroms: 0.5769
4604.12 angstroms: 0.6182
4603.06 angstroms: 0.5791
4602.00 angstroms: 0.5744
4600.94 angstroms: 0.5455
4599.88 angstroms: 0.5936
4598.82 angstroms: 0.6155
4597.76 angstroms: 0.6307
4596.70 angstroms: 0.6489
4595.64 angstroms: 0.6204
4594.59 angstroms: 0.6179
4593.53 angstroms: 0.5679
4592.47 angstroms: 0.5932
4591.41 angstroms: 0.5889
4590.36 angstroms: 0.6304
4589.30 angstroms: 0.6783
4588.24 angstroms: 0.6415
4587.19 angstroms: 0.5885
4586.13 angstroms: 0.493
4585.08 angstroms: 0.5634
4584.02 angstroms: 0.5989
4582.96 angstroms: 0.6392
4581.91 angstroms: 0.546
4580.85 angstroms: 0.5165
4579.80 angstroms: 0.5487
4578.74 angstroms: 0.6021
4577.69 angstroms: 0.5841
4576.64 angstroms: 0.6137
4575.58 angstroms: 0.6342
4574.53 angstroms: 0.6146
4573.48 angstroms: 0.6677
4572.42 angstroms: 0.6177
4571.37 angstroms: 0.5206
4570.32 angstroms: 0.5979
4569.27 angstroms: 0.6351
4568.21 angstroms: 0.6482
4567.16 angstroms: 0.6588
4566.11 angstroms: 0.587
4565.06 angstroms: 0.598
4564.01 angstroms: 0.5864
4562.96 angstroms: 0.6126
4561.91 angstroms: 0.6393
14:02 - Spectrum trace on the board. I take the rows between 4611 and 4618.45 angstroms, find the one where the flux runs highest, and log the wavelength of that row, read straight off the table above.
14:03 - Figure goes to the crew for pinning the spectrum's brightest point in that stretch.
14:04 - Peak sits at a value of 4615.79 angstroms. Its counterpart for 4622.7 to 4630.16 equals 4627.50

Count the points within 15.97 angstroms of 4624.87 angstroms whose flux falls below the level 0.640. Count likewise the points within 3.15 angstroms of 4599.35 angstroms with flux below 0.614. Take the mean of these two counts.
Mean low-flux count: 11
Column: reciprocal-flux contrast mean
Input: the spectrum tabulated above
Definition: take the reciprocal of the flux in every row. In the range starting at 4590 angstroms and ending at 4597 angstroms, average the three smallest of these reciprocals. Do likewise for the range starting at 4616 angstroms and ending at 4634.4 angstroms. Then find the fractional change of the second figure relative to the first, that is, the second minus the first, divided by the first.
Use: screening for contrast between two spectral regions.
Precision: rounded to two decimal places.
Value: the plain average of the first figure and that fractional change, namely 0.75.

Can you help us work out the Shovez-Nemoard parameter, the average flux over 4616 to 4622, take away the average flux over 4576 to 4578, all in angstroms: 0.02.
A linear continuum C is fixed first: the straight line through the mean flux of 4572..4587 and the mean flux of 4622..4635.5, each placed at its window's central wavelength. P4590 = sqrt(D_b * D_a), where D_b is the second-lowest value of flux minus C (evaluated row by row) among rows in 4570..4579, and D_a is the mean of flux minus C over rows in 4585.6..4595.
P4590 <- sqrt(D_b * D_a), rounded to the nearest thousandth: 0.002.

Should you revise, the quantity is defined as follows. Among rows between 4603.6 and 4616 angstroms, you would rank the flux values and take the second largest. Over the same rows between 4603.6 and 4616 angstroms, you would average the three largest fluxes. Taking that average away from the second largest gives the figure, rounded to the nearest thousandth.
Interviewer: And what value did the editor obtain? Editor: -0.007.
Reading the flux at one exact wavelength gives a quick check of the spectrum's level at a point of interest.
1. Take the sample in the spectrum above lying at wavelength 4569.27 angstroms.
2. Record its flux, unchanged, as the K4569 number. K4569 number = 0.6351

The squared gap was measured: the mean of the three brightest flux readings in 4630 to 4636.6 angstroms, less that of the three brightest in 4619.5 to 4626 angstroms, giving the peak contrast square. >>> 0.0029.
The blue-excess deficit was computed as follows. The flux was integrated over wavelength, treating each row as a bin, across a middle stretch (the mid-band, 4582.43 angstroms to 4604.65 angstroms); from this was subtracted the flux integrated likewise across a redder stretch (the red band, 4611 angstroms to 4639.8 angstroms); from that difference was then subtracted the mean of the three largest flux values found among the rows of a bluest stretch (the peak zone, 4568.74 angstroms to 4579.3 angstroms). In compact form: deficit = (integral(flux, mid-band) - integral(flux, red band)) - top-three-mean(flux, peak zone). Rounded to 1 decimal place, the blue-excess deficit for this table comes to -5.4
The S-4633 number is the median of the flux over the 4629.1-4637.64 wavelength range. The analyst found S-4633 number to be 0.65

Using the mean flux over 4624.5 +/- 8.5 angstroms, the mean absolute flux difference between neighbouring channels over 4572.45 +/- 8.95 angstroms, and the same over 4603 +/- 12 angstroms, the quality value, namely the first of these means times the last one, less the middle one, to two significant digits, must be -0.018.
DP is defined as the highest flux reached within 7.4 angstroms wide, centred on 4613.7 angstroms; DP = 0.6582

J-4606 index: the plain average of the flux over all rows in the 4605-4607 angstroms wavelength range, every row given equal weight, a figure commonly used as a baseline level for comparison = 0.59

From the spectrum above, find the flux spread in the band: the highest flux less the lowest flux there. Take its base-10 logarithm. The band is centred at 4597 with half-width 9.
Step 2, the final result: -0.88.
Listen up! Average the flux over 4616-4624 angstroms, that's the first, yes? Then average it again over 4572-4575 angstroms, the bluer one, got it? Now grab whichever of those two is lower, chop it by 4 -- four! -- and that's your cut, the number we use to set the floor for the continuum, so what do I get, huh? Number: 0.154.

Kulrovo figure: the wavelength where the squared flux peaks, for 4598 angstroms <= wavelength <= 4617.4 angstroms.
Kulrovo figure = 4609.42 angstroms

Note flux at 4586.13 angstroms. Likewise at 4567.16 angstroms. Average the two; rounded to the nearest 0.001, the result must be 0.576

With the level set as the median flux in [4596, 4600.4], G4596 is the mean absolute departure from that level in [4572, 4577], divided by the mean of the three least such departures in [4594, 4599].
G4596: 3.1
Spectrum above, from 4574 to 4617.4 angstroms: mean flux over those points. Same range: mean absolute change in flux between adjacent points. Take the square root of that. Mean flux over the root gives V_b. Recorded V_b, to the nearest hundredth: 3.19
